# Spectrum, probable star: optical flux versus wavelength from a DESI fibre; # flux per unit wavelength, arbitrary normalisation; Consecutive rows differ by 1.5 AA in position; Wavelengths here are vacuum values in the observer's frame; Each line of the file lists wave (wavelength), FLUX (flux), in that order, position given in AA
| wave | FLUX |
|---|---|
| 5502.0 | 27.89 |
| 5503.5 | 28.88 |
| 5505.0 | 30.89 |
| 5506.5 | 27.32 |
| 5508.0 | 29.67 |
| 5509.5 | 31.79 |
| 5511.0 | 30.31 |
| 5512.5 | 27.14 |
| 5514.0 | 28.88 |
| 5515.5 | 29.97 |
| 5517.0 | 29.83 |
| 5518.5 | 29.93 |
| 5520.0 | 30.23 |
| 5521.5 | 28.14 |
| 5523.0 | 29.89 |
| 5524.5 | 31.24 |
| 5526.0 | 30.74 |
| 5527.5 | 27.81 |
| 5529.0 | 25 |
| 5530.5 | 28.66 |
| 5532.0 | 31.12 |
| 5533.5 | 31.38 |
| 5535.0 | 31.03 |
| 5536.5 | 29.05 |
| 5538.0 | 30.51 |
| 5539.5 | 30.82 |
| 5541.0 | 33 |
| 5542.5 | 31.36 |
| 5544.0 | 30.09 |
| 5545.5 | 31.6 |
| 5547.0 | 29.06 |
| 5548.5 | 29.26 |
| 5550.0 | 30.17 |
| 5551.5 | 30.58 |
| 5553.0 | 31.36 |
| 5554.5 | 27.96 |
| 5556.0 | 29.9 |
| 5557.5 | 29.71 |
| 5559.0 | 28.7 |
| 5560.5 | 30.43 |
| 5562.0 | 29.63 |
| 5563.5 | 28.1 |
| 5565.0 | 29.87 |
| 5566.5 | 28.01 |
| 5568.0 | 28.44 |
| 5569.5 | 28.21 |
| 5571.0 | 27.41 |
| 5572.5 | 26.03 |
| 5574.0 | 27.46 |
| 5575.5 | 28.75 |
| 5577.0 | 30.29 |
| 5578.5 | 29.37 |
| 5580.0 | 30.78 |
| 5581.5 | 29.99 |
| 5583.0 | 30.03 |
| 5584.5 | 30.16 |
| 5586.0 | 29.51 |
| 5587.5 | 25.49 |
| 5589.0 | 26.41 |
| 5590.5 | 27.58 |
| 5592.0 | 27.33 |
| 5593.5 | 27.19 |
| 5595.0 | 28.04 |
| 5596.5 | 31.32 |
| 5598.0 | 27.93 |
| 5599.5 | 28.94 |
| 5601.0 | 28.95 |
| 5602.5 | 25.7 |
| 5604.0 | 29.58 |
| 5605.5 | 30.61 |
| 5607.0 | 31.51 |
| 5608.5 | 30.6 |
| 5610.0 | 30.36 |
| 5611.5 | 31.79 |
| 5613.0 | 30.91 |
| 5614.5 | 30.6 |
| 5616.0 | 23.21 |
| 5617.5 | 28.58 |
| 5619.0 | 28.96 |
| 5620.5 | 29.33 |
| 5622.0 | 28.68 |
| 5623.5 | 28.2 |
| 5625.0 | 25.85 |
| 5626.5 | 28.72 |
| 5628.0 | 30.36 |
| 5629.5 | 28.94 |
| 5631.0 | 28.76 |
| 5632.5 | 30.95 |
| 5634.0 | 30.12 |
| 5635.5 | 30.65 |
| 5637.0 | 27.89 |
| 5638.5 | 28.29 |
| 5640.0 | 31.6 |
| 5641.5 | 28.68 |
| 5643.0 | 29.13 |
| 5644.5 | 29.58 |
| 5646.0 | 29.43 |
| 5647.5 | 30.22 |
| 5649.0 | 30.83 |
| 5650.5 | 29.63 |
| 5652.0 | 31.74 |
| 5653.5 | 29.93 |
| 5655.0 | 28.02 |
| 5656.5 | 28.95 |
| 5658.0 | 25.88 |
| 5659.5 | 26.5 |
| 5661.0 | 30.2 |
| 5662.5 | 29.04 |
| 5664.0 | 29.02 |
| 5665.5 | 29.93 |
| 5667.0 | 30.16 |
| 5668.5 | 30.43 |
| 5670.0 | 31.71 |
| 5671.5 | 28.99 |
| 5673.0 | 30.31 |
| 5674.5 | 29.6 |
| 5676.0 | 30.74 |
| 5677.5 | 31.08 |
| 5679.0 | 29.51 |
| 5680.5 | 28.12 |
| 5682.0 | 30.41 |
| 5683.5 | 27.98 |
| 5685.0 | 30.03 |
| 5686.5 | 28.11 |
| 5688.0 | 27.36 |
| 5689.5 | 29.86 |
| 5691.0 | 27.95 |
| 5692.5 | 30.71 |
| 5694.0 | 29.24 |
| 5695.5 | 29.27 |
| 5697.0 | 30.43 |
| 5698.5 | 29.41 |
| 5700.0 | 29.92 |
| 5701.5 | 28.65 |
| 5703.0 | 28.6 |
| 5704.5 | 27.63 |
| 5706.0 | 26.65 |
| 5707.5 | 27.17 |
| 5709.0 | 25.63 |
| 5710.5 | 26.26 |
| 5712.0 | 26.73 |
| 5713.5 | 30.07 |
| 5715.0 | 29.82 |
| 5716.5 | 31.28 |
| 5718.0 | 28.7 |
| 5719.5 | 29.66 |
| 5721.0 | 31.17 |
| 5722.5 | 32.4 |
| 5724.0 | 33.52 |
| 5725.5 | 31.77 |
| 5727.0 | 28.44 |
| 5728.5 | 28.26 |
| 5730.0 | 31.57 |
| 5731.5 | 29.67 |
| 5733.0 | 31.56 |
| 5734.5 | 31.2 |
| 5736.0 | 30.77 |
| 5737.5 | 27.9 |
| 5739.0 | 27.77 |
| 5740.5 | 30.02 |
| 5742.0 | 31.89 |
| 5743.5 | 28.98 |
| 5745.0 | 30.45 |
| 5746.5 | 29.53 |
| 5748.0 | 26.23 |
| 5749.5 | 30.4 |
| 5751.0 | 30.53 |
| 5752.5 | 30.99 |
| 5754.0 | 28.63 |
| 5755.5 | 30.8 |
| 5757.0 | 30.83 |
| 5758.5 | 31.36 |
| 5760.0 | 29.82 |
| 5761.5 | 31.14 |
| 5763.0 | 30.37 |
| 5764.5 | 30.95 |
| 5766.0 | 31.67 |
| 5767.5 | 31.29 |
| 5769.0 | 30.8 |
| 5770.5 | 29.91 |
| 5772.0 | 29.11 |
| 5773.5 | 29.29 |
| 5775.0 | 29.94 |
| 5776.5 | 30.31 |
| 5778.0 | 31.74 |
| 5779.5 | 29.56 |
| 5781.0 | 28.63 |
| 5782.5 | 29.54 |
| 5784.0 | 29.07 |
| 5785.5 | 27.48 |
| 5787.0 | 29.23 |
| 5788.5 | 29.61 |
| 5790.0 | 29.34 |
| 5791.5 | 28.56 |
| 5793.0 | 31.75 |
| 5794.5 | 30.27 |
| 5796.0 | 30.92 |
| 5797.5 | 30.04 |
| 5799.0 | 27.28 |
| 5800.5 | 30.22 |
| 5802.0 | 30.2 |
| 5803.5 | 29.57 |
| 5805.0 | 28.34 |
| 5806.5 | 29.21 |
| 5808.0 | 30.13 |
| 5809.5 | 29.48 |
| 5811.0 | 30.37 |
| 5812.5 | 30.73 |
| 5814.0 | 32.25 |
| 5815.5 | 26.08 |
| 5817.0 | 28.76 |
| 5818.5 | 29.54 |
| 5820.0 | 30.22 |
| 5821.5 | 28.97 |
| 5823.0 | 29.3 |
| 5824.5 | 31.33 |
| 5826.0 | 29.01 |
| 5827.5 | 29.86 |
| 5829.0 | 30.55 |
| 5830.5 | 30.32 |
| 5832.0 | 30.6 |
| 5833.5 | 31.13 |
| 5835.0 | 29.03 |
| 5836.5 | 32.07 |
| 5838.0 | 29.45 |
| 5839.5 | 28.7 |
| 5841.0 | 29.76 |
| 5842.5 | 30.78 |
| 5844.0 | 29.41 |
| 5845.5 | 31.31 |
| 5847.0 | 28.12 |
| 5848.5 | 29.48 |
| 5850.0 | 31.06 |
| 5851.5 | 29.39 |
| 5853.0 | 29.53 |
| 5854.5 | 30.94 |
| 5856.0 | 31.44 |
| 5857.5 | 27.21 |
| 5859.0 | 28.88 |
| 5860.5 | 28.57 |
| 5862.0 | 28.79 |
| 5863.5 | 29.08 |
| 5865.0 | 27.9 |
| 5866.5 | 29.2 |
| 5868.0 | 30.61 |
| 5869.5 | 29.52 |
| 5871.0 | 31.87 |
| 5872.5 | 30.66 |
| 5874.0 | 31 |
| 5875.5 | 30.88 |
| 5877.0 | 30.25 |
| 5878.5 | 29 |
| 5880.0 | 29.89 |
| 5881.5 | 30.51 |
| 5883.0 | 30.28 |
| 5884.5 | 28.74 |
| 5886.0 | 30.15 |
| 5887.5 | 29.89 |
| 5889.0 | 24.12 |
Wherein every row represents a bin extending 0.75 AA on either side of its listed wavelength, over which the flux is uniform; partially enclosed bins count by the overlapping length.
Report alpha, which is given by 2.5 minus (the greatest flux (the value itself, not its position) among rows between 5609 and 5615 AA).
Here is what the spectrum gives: -29.3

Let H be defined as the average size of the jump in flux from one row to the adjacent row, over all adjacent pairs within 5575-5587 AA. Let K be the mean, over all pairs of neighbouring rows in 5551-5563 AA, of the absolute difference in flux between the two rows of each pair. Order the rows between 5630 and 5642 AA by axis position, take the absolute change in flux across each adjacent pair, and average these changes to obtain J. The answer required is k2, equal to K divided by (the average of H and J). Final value 1.1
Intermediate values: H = 0.8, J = 1.85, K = 1.41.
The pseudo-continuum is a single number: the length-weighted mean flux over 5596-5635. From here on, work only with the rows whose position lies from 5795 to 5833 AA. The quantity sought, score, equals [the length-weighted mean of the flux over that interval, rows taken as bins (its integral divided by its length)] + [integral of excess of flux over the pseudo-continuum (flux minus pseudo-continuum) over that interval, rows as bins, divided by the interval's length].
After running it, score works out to 30.3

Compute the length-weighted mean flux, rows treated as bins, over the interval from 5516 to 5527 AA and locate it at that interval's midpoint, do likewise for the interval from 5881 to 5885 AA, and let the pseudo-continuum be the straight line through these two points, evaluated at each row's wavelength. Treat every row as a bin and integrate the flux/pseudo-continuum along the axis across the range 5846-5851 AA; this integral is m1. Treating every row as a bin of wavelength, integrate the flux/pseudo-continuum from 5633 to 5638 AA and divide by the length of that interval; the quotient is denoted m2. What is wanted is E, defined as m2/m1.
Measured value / 0.199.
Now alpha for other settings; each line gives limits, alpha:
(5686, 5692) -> -27.4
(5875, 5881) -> -28.4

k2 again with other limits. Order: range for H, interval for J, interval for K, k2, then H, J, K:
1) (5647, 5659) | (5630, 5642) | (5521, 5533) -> 1.3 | 1.7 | 1.85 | 2.21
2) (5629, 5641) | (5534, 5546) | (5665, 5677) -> 0.7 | 1.5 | 1.48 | 1.10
